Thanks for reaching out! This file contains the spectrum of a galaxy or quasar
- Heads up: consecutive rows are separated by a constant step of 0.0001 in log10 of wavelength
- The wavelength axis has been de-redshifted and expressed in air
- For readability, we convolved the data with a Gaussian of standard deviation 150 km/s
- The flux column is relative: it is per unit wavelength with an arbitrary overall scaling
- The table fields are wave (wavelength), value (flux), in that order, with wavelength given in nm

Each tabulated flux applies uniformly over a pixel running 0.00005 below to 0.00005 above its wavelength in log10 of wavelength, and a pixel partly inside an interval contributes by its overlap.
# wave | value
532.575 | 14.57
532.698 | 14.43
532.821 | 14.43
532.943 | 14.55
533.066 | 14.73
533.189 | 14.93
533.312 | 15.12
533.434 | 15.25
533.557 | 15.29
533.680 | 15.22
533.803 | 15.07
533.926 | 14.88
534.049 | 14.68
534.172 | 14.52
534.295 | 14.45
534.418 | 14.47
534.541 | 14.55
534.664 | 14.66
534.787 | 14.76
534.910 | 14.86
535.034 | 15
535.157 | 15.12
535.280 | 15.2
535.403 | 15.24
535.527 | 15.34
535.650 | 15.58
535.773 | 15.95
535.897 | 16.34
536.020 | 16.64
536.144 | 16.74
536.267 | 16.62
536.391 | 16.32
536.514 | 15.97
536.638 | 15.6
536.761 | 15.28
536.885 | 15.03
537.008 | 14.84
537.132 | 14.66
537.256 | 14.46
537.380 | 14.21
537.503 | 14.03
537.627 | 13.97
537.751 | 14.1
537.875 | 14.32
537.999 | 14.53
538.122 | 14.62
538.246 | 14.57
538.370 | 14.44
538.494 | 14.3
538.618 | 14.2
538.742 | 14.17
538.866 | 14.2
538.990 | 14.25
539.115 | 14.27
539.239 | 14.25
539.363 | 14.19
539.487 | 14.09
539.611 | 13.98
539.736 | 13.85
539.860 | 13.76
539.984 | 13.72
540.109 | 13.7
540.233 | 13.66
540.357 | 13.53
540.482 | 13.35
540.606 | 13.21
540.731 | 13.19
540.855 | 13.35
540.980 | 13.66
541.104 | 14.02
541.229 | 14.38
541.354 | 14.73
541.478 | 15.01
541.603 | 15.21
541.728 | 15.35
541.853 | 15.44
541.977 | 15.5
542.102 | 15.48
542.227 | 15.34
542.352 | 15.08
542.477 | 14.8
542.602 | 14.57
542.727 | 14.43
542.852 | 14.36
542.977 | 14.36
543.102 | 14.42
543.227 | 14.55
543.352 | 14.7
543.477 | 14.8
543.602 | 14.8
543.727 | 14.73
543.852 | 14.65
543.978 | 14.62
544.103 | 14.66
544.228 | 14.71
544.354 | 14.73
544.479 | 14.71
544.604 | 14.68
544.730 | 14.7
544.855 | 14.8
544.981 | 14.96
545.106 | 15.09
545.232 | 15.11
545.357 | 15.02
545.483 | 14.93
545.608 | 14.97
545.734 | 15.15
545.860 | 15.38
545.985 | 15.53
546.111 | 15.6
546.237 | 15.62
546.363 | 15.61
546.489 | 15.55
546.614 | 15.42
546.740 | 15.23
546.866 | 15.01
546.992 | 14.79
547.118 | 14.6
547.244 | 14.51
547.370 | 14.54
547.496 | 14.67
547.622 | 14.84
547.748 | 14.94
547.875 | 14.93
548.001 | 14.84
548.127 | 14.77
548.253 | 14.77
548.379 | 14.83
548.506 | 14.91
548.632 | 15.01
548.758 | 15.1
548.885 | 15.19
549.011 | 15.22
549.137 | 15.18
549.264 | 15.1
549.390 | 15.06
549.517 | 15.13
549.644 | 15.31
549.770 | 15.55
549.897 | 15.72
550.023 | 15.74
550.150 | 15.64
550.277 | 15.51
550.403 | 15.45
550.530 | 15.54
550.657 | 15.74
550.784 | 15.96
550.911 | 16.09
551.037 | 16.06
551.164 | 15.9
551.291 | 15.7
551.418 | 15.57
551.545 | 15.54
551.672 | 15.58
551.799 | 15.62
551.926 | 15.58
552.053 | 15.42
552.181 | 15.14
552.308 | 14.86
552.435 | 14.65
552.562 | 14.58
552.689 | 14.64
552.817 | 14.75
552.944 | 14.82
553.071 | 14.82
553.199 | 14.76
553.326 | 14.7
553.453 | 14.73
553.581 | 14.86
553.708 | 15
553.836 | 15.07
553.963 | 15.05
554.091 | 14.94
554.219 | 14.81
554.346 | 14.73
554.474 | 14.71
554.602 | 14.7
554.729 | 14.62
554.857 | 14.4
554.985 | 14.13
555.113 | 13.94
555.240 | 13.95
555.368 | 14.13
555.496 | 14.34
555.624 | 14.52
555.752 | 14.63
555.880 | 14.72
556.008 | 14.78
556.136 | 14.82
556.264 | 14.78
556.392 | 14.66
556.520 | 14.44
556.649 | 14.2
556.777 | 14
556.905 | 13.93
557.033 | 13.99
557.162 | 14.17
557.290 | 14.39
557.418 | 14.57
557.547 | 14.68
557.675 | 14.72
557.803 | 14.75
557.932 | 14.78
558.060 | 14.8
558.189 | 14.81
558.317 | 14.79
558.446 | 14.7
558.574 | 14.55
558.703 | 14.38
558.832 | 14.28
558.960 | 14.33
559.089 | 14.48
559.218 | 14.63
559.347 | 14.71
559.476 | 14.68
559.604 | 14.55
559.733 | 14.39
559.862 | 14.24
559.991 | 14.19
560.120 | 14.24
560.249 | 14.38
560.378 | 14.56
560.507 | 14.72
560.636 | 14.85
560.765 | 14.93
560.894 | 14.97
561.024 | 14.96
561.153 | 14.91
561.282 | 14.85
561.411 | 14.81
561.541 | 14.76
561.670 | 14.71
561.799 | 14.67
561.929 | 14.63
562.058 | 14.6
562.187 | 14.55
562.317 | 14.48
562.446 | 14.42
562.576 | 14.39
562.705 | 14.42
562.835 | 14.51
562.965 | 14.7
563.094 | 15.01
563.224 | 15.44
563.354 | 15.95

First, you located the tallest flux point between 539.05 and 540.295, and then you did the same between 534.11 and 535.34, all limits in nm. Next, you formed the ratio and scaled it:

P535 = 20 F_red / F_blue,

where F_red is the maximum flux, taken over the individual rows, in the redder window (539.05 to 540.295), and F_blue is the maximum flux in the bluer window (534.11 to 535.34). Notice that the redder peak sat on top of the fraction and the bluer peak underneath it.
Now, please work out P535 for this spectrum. 18.8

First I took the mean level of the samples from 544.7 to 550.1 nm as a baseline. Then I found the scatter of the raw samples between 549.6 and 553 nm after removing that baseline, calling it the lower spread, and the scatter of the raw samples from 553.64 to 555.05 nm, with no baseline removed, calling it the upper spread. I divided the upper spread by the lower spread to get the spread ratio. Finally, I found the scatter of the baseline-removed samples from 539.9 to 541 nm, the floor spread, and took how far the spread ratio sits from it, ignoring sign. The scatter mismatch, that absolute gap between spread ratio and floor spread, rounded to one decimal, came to 0.4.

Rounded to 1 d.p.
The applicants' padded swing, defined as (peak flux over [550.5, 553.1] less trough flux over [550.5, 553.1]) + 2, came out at 3.5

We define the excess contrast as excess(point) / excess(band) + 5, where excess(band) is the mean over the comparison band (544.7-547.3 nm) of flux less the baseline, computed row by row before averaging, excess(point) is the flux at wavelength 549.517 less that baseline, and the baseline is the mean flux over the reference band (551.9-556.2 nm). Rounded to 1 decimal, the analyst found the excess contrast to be 6.0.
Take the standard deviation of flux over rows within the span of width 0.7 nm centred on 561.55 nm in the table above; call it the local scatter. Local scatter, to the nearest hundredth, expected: 0.07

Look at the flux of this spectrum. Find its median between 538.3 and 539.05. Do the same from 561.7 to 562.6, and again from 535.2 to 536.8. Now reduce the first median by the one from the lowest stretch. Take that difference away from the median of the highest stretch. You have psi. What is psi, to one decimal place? 16.3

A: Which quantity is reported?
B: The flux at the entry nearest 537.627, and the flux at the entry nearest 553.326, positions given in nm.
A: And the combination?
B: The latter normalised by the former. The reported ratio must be 1.05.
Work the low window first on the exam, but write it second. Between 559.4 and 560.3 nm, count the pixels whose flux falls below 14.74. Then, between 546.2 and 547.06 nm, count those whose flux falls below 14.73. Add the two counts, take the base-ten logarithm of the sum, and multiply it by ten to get 8.5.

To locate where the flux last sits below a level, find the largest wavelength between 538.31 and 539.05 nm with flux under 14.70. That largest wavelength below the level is 538.990 nm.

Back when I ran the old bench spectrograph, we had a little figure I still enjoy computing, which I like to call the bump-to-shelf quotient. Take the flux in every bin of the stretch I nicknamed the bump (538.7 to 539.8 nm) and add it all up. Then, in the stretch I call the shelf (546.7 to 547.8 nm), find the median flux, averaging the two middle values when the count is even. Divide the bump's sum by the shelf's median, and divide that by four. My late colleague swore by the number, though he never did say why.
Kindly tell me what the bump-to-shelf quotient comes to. 2.15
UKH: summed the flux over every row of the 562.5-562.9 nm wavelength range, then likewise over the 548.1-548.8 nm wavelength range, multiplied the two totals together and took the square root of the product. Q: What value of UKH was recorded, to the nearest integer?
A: 62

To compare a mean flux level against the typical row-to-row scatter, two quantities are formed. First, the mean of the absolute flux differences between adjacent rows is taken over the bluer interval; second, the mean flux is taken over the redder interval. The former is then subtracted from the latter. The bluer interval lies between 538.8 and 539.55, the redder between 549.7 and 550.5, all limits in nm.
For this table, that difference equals 15.6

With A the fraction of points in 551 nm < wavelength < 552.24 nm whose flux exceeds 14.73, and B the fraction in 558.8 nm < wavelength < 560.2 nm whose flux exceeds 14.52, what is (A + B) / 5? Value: 0.273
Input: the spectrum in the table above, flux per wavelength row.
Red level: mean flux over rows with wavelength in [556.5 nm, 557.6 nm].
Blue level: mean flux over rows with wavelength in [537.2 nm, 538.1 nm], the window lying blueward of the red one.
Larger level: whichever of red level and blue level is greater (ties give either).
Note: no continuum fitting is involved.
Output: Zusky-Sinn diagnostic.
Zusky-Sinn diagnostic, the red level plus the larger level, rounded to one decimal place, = 28.5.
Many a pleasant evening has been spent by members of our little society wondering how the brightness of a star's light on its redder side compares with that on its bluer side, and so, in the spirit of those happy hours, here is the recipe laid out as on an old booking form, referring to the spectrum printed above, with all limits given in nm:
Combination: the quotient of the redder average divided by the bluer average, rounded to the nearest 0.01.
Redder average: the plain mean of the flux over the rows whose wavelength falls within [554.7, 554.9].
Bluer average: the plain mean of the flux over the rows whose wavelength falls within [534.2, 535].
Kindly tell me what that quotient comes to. 0.99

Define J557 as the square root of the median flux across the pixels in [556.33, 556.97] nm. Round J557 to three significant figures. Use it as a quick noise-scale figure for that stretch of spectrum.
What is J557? 3.77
